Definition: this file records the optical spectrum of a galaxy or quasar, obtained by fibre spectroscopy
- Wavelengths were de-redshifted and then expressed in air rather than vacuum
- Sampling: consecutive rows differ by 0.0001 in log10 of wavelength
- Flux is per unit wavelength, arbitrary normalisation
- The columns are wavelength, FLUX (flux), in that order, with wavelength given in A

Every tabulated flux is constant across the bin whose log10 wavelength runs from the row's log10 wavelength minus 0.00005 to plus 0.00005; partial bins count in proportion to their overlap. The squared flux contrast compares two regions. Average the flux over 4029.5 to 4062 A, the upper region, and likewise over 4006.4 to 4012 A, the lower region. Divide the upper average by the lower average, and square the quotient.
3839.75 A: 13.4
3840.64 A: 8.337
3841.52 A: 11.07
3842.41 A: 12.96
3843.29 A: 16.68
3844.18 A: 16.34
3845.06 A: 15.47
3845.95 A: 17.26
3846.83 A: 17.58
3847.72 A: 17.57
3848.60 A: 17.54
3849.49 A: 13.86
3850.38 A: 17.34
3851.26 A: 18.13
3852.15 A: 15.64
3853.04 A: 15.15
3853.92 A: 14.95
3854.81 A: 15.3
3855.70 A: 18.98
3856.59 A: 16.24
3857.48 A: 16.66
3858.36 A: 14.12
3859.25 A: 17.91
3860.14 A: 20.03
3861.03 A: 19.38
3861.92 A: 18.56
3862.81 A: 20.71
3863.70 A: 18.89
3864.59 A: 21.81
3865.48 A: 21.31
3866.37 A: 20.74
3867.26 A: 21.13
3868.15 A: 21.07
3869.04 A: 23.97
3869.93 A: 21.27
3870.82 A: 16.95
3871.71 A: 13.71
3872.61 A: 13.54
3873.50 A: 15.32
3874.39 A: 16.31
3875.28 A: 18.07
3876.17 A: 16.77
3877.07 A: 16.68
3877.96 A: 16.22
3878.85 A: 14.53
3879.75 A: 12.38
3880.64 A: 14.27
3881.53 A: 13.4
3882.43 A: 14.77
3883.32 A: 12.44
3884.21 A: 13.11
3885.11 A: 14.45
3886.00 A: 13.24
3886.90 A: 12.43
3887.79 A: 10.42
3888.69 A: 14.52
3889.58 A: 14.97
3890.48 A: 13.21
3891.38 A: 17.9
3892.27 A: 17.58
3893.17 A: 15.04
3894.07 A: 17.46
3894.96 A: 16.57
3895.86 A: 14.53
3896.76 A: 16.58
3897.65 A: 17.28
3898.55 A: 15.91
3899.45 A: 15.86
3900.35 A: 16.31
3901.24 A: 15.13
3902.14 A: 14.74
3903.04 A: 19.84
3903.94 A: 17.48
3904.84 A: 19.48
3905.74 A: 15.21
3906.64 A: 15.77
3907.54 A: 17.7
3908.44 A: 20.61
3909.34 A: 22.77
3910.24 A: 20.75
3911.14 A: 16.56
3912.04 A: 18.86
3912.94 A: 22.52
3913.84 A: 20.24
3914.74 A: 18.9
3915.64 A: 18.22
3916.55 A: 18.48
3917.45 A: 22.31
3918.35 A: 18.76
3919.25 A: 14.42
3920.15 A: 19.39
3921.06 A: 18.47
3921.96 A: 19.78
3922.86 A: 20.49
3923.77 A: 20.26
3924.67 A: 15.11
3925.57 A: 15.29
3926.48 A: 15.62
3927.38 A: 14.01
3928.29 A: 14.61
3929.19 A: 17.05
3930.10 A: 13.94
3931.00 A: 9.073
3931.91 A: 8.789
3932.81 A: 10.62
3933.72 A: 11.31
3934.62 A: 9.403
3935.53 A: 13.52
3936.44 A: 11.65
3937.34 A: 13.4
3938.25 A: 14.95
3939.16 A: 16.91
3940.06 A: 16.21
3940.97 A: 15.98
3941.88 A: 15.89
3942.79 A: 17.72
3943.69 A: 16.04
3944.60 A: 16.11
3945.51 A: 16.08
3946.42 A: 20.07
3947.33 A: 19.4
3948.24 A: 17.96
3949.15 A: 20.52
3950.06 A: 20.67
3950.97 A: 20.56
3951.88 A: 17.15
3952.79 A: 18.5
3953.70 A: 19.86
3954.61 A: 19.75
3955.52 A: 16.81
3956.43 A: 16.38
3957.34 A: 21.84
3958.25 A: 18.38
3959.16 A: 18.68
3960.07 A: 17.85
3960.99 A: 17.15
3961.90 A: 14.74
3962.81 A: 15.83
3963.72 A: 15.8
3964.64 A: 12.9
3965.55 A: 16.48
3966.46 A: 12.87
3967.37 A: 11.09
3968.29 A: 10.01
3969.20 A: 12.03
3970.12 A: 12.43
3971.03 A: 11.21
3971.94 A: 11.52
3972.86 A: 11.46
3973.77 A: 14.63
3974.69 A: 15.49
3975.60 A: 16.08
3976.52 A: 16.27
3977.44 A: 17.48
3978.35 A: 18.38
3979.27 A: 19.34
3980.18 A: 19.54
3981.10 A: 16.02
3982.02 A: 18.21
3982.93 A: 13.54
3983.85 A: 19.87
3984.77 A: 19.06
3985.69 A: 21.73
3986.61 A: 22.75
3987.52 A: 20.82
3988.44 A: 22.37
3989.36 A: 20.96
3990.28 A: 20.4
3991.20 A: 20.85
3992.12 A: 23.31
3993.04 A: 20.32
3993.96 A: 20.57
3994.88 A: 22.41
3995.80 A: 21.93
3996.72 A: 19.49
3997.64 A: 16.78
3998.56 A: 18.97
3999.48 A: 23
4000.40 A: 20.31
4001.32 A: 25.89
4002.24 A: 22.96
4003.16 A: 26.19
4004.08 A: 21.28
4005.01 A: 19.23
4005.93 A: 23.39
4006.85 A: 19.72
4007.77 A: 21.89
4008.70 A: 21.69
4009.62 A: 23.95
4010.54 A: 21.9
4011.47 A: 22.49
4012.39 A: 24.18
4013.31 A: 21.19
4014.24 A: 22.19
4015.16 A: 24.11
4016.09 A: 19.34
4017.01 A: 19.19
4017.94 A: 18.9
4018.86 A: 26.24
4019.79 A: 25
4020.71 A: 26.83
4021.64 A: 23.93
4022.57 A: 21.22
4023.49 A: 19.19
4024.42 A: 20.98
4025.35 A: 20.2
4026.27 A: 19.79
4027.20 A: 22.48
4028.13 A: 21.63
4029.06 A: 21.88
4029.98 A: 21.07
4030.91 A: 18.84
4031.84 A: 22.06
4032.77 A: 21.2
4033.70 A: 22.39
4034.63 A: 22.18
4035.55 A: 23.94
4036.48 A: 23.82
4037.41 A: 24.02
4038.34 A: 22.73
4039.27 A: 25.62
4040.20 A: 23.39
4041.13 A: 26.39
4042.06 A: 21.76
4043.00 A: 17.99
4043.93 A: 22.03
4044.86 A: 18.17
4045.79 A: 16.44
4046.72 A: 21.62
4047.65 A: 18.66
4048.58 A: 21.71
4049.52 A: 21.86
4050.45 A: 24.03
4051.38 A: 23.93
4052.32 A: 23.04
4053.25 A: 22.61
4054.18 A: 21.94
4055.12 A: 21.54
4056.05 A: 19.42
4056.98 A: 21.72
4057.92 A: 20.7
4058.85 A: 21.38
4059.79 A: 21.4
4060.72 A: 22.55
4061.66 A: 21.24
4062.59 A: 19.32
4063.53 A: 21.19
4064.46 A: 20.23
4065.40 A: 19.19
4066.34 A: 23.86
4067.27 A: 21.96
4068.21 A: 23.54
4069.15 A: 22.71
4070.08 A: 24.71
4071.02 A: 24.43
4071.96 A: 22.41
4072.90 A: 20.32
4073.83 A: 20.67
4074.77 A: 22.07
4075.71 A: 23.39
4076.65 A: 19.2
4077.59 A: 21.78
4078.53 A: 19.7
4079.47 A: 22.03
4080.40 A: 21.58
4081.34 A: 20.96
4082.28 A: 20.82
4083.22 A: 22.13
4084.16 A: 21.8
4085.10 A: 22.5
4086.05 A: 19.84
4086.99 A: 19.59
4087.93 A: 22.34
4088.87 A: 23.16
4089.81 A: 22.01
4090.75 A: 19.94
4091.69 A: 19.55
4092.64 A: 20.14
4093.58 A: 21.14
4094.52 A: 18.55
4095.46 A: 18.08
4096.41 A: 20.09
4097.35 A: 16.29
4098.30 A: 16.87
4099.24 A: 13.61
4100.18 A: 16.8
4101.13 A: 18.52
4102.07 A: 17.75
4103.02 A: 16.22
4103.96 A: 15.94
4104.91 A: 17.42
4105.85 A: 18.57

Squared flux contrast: 1.0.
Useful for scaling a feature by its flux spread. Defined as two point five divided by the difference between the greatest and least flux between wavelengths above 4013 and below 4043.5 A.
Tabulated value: 0.3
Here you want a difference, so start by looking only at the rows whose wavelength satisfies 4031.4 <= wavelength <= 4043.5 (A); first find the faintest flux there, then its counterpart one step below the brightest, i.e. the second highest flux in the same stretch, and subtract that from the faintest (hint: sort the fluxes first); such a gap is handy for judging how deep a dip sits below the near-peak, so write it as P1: -7.6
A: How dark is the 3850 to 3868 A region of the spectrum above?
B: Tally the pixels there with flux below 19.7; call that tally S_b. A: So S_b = 14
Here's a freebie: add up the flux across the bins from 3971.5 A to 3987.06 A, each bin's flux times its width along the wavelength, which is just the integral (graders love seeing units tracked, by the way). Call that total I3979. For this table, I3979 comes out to 267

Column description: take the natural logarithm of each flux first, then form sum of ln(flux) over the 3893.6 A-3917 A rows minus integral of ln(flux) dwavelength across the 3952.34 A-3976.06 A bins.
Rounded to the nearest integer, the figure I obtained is 10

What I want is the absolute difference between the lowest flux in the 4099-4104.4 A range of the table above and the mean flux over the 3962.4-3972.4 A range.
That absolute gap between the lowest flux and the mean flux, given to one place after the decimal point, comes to 0.7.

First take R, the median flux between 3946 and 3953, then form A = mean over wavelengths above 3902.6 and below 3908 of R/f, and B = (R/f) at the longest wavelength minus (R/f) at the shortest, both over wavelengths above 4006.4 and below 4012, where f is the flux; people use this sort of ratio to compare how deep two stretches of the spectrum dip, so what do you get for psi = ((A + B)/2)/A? 0.45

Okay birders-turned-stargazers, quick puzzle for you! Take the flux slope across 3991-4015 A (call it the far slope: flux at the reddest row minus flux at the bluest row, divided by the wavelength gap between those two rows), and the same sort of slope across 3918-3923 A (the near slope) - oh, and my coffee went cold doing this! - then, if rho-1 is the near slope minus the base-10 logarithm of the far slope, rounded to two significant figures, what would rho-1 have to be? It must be 1.6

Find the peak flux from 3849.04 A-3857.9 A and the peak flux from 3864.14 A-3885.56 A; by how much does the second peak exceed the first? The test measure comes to 5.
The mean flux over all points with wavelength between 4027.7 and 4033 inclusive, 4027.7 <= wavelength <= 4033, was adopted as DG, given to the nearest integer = 21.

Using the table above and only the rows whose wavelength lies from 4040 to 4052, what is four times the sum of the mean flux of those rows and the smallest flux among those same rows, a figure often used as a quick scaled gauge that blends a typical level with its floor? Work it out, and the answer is 151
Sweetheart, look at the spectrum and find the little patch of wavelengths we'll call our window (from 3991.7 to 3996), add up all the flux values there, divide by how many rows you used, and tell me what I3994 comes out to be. 21.7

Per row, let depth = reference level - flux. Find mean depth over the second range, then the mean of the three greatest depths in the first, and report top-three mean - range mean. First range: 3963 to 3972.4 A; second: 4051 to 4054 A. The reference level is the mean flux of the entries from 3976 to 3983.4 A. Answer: 12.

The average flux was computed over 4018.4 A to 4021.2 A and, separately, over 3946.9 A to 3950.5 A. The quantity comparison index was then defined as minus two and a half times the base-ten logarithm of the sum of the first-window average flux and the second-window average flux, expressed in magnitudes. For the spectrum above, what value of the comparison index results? -4.1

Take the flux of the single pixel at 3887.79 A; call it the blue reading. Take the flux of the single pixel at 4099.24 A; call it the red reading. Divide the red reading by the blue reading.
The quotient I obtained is 1.3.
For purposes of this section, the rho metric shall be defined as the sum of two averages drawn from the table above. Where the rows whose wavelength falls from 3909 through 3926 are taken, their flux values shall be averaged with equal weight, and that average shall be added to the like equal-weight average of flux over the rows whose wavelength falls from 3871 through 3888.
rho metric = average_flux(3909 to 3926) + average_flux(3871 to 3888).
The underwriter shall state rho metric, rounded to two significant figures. 33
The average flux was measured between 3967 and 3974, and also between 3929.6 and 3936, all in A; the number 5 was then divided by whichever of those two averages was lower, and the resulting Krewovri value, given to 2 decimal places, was 0.46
